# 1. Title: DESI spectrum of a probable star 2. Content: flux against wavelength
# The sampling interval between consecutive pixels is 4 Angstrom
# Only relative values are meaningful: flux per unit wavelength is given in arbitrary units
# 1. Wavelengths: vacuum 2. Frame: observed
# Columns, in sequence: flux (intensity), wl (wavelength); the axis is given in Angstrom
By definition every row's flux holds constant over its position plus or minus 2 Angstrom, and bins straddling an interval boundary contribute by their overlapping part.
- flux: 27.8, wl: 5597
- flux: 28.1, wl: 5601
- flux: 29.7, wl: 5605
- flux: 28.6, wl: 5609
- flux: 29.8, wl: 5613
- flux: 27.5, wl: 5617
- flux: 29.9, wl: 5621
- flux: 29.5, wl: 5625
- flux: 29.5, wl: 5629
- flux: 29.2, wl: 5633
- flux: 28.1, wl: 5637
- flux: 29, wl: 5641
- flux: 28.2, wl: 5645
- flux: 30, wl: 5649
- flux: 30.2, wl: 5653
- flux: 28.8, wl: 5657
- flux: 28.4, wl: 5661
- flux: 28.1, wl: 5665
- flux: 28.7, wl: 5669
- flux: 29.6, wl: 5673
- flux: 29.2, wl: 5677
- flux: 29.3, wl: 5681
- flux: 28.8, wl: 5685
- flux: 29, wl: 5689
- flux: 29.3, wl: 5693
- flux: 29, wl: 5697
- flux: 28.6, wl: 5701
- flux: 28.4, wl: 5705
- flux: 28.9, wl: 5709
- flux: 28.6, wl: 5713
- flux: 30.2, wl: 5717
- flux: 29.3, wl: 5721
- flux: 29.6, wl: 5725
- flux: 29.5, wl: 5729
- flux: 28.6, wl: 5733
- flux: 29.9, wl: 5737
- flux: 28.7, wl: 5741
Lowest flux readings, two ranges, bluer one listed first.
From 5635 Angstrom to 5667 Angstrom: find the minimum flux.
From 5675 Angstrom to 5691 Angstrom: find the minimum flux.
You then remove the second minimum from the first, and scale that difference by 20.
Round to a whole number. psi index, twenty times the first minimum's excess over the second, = -14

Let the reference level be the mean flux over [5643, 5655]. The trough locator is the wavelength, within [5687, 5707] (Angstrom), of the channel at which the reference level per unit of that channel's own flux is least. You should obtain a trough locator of 5693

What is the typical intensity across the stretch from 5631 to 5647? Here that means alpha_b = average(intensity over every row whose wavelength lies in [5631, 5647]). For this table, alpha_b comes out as 28.6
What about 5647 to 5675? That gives 29.1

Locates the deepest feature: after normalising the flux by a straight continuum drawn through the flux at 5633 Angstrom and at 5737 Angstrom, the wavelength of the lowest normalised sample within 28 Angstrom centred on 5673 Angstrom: 5665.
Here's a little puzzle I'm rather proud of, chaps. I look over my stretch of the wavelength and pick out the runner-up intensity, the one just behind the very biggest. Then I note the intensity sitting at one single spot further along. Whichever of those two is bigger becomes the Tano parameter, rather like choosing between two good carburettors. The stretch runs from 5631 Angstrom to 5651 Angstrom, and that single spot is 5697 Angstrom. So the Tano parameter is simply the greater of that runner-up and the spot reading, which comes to 29.2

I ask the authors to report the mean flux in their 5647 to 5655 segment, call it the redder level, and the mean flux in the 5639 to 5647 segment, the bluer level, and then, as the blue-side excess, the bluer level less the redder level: -1.5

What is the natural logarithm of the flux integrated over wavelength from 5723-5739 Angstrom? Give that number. 6.154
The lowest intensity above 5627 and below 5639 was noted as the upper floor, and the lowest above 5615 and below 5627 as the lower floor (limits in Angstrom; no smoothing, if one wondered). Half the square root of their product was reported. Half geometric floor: 13.90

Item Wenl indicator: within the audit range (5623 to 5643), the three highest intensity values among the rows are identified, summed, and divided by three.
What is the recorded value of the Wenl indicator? 29.4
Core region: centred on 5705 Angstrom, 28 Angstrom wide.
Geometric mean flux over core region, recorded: 29.0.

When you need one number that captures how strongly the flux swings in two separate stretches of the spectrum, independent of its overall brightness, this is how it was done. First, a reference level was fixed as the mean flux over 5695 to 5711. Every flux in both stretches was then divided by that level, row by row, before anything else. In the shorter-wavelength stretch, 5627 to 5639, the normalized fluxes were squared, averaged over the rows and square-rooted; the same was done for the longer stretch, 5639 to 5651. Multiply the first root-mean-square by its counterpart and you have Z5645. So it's 1.02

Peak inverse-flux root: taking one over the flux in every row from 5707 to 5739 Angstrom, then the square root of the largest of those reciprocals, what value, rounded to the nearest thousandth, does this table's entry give 0.187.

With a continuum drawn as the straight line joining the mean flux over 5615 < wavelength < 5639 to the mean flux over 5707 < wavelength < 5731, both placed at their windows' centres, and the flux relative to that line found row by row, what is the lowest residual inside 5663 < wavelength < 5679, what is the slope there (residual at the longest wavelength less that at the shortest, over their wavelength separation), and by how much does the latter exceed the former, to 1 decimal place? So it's 1.1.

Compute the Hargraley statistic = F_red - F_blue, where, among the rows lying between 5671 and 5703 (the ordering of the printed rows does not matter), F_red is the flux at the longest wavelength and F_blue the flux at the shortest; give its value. -1.0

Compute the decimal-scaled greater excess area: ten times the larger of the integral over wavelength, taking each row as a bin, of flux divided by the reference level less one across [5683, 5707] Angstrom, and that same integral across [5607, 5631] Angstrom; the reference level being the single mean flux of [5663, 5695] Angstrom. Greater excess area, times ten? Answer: 1.1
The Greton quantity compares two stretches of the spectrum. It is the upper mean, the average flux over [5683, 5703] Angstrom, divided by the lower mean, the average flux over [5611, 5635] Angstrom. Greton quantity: 0.99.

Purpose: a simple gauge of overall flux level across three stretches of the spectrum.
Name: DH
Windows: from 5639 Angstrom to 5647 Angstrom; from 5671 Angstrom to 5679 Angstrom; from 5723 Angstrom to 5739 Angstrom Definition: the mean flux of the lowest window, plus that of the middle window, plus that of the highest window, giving 87.4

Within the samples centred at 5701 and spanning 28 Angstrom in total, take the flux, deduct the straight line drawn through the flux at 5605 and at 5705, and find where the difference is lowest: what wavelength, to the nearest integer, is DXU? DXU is 5705 Angstrom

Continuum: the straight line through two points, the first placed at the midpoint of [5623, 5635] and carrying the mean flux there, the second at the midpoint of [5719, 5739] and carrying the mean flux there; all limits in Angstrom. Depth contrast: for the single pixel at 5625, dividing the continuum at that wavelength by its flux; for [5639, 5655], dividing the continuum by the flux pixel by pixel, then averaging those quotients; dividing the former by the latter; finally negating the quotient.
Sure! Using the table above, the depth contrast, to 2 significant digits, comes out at -0.99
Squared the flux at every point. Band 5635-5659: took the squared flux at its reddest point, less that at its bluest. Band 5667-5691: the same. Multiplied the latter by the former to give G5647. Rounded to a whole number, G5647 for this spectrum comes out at 689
